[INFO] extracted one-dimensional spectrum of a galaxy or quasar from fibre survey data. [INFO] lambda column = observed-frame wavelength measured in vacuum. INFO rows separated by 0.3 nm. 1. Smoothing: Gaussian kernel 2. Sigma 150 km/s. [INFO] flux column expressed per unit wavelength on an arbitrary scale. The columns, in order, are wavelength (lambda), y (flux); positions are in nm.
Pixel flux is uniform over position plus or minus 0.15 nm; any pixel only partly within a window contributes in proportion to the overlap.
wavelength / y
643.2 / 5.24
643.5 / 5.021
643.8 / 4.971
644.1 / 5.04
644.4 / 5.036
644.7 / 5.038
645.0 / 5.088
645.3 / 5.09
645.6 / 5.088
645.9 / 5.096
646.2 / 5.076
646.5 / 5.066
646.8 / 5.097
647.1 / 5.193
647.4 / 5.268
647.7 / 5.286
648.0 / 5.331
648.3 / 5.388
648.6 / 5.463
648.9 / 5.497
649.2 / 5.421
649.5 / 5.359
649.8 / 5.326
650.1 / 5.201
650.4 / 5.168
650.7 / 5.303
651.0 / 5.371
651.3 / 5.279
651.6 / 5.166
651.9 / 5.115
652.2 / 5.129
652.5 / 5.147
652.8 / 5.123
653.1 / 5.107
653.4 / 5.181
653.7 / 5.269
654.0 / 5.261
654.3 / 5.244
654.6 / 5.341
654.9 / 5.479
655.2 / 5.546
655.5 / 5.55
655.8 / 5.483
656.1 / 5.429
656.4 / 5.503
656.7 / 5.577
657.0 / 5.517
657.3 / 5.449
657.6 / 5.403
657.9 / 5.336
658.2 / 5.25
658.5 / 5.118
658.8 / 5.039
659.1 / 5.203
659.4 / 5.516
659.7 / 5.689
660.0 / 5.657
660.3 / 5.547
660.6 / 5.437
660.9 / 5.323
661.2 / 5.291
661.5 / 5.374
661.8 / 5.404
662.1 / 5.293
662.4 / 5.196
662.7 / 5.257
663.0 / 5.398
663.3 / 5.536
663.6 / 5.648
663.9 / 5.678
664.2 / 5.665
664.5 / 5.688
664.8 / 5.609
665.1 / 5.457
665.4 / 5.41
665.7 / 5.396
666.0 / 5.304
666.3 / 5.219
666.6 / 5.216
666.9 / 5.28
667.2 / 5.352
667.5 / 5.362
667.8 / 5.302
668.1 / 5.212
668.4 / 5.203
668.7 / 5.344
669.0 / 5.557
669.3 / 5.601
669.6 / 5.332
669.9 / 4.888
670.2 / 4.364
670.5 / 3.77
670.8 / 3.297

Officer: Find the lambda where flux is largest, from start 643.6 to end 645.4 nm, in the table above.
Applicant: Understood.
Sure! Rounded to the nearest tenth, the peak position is 645.3 nm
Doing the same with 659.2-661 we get 659.7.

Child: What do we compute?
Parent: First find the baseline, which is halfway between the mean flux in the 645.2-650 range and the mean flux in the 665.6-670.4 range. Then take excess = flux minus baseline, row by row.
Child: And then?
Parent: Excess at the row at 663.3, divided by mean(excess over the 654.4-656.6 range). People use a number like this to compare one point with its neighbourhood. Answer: 1.3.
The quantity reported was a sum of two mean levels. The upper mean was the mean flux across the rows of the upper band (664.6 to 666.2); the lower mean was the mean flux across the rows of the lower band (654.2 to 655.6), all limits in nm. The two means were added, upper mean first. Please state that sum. 10.9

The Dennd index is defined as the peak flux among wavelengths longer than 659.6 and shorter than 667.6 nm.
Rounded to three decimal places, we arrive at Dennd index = 5.689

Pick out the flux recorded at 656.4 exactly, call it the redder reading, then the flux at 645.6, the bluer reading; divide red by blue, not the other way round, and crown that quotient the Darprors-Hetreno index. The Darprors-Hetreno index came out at 1.08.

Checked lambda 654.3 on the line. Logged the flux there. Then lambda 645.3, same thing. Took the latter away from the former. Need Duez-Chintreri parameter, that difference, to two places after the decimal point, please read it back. 0.15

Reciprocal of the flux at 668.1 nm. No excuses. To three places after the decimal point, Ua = 0.192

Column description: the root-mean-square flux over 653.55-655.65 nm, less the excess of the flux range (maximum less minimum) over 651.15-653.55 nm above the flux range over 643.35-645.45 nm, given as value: 5.33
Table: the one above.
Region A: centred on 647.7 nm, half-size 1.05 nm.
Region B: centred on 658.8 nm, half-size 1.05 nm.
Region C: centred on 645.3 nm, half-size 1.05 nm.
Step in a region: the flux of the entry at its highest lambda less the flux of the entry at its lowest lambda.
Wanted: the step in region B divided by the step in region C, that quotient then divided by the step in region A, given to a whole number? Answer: 24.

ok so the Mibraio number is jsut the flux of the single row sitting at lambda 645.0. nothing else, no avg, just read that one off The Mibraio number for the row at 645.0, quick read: 5.088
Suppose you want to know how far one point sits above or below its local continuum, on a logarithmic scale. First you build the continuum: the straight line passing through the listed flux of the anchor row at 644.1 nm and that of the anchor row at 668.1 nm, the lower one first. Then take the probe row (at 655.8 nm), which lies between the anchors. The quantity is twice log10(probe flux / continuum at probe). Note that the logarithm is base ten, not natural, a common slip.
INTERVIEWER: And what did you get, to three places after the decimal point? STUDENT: 0.059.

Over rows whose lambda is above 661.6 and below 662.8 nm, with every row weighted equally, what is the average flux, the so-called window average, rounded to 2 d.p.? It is 5.29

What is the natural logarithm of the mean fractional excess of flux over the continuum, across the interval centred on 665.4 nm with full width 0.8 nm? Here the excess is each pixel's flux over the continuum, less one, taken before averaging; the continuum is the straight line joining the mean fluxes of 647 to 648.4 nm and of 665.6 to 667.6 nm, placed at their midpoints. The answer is -3.8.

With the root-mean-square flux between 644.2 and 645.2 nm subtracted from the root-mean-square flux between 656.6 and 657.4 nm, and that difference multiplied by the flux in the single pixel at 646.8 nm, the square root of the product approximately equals 1.5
